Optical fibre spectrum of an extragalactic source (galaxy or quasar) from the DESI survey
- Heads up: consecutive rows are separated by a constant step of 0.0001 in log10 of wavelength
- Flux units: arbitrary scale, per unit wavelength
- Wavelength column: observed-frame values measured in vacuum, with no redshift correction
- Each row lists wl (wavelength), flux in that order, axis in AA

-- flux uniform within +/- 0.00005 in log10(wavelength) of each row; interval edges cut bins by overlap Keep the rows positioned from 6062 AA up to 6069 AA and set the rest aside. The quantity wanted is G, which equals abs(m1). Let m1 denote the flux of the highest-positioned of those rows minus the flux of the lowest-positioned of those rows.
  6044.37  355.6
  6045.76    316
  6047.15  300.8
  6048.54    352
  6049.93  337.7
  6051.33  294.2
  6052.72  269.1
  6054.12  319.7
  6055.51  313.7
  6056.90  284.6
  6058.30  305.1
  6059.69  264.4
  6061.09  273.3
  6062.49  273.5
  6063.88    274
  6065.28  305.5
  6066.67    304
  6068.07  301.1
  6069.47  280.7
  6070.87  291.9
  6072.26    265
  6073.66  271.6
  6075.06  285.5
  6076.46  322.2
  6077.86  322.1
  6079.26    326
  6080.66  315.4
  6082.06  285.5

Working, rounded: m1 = 28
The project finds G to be 28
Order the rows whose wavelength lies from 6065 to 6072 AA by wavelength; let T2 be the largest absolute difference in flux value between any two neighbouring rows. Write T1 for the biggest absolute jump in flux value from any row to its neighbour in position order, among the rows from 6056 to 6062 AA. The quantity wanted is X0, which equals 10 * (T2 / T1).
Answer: 5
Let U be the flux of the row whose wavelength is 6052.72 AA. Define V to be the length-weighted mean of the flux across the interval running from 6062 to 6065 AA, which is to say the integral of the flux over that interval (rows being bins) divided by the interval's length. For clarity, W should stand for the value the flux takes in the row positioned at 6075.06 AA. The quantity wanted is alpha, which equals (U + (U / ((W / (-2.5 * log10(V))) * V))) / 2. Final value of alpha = 135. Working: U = 269.1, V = 278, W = 285.5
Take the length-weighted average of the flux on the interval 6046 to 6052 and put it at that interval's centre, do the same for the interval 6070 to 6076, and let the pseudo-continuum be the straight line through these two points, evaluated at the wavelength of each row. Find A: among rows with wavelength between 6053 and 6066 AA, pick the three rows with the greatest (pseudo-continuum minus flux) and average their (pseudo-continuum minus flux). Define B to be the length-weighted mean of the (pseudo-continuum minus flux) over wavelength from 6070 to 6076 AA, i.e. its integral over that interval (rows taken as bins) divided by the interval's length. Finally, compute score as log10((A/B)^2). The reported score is 5.21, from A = 30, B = 0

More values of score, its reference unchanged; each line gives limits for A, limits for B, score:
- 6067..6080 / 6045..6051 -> 1.25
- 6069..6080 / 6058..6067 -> -0.30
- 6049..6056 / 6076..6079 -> -0.73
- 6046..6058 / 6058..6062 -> 0.20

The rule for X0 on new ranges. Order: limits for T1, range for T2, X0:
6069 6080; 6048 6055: 14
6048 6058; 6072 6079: 7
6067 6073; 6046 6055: 19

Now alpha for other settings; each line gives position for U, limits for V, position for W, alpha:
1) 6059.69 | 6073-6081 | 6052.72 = 132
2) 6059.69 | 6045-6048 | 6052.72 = 132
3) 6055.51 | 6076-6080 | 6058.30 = 157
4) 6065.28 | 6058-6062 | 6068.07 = 153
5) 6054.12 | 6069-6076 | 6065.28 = 160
